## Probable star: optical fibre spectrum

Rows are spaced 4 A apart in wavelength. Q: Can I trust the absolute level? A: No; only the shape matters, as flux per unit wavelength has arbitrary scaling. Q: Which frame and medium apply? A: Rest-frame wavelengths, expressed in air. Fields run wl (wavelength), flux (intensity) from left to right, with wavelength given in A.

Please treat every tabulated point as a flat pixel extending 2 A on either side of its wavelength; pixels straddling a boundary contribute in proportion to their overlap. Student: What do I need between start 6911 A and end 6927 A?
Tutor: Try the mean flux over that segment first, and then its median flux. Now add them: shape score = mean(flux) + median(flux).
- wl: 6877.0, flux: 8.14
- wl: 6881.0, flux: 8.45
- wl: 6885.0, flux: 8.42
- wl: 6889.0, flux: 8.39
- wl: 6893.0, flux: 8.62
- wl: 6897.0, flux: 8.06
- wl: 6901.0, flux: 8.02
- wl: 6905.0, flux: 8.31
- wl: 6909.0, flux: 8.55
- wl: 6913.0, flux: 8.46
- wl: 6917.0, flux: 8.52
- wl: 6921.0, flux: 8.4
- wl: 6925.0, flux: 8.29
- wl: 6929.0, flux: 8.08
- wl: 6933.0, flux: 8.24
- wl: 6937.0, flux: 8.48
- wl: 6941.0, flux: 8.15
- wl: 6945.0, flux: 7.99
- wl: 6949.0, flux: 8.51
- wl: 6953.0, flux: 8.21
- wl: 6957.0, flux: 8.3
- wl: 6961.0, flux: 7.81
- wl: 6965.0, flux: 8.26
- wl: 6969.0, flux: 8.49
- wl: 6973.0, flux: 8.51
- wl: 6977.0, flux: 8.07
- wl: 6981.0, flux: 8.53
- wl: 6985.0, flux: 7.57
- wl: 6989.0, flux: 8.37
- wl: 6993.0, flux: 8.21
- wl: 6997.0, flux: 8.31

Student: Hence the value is 16.8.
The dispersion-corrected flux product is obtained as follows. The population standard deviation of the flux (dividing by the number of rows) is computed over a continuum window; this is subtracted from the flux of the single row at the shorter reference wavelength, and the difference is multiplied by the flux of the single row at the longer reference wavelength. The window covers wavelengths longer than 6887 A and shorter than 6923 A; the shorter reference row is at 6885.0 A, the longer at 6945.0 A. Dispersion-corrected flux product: 66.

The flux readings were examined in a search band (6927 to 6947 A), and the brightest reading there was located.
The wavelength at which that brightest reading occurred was 6937.0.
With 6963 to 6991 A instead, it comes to 6981.0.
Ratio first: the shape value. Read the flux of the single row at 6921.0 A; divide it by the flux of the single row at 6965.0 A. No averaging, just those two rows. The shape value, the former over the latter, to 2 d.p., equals 1.02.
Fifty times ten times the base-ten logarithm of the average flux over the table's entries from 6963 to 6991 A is 458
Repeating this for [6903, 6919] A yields 464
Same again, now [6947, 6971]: 459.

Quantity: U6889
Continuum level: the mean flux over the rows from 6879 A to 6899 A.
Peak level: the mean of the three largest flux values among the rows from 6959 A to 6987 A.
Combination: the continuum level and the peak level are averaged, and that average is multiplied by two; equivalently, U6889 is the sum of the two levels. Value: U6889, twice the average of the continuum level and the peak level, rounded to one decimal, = 16.9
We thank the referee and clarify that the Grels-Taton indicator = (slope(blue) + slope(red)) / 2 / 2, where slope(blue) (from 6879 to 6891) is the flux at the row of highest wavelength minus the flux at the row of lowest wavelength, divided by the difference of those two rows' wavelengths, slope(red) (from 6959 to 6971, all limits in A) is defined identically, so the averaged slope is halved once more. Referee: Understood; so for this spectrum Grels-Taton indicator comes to 0.019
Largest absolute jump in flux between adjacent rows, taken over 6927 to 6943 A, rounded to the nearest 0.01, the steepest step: 0.33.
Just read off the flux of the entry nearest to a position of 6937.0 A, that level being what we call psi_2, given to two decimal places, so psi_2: 8.48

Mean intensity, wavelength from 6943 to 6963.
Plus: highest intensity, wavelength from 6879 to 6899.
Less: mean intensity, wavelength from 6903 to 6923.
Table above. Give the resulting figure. 8.34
